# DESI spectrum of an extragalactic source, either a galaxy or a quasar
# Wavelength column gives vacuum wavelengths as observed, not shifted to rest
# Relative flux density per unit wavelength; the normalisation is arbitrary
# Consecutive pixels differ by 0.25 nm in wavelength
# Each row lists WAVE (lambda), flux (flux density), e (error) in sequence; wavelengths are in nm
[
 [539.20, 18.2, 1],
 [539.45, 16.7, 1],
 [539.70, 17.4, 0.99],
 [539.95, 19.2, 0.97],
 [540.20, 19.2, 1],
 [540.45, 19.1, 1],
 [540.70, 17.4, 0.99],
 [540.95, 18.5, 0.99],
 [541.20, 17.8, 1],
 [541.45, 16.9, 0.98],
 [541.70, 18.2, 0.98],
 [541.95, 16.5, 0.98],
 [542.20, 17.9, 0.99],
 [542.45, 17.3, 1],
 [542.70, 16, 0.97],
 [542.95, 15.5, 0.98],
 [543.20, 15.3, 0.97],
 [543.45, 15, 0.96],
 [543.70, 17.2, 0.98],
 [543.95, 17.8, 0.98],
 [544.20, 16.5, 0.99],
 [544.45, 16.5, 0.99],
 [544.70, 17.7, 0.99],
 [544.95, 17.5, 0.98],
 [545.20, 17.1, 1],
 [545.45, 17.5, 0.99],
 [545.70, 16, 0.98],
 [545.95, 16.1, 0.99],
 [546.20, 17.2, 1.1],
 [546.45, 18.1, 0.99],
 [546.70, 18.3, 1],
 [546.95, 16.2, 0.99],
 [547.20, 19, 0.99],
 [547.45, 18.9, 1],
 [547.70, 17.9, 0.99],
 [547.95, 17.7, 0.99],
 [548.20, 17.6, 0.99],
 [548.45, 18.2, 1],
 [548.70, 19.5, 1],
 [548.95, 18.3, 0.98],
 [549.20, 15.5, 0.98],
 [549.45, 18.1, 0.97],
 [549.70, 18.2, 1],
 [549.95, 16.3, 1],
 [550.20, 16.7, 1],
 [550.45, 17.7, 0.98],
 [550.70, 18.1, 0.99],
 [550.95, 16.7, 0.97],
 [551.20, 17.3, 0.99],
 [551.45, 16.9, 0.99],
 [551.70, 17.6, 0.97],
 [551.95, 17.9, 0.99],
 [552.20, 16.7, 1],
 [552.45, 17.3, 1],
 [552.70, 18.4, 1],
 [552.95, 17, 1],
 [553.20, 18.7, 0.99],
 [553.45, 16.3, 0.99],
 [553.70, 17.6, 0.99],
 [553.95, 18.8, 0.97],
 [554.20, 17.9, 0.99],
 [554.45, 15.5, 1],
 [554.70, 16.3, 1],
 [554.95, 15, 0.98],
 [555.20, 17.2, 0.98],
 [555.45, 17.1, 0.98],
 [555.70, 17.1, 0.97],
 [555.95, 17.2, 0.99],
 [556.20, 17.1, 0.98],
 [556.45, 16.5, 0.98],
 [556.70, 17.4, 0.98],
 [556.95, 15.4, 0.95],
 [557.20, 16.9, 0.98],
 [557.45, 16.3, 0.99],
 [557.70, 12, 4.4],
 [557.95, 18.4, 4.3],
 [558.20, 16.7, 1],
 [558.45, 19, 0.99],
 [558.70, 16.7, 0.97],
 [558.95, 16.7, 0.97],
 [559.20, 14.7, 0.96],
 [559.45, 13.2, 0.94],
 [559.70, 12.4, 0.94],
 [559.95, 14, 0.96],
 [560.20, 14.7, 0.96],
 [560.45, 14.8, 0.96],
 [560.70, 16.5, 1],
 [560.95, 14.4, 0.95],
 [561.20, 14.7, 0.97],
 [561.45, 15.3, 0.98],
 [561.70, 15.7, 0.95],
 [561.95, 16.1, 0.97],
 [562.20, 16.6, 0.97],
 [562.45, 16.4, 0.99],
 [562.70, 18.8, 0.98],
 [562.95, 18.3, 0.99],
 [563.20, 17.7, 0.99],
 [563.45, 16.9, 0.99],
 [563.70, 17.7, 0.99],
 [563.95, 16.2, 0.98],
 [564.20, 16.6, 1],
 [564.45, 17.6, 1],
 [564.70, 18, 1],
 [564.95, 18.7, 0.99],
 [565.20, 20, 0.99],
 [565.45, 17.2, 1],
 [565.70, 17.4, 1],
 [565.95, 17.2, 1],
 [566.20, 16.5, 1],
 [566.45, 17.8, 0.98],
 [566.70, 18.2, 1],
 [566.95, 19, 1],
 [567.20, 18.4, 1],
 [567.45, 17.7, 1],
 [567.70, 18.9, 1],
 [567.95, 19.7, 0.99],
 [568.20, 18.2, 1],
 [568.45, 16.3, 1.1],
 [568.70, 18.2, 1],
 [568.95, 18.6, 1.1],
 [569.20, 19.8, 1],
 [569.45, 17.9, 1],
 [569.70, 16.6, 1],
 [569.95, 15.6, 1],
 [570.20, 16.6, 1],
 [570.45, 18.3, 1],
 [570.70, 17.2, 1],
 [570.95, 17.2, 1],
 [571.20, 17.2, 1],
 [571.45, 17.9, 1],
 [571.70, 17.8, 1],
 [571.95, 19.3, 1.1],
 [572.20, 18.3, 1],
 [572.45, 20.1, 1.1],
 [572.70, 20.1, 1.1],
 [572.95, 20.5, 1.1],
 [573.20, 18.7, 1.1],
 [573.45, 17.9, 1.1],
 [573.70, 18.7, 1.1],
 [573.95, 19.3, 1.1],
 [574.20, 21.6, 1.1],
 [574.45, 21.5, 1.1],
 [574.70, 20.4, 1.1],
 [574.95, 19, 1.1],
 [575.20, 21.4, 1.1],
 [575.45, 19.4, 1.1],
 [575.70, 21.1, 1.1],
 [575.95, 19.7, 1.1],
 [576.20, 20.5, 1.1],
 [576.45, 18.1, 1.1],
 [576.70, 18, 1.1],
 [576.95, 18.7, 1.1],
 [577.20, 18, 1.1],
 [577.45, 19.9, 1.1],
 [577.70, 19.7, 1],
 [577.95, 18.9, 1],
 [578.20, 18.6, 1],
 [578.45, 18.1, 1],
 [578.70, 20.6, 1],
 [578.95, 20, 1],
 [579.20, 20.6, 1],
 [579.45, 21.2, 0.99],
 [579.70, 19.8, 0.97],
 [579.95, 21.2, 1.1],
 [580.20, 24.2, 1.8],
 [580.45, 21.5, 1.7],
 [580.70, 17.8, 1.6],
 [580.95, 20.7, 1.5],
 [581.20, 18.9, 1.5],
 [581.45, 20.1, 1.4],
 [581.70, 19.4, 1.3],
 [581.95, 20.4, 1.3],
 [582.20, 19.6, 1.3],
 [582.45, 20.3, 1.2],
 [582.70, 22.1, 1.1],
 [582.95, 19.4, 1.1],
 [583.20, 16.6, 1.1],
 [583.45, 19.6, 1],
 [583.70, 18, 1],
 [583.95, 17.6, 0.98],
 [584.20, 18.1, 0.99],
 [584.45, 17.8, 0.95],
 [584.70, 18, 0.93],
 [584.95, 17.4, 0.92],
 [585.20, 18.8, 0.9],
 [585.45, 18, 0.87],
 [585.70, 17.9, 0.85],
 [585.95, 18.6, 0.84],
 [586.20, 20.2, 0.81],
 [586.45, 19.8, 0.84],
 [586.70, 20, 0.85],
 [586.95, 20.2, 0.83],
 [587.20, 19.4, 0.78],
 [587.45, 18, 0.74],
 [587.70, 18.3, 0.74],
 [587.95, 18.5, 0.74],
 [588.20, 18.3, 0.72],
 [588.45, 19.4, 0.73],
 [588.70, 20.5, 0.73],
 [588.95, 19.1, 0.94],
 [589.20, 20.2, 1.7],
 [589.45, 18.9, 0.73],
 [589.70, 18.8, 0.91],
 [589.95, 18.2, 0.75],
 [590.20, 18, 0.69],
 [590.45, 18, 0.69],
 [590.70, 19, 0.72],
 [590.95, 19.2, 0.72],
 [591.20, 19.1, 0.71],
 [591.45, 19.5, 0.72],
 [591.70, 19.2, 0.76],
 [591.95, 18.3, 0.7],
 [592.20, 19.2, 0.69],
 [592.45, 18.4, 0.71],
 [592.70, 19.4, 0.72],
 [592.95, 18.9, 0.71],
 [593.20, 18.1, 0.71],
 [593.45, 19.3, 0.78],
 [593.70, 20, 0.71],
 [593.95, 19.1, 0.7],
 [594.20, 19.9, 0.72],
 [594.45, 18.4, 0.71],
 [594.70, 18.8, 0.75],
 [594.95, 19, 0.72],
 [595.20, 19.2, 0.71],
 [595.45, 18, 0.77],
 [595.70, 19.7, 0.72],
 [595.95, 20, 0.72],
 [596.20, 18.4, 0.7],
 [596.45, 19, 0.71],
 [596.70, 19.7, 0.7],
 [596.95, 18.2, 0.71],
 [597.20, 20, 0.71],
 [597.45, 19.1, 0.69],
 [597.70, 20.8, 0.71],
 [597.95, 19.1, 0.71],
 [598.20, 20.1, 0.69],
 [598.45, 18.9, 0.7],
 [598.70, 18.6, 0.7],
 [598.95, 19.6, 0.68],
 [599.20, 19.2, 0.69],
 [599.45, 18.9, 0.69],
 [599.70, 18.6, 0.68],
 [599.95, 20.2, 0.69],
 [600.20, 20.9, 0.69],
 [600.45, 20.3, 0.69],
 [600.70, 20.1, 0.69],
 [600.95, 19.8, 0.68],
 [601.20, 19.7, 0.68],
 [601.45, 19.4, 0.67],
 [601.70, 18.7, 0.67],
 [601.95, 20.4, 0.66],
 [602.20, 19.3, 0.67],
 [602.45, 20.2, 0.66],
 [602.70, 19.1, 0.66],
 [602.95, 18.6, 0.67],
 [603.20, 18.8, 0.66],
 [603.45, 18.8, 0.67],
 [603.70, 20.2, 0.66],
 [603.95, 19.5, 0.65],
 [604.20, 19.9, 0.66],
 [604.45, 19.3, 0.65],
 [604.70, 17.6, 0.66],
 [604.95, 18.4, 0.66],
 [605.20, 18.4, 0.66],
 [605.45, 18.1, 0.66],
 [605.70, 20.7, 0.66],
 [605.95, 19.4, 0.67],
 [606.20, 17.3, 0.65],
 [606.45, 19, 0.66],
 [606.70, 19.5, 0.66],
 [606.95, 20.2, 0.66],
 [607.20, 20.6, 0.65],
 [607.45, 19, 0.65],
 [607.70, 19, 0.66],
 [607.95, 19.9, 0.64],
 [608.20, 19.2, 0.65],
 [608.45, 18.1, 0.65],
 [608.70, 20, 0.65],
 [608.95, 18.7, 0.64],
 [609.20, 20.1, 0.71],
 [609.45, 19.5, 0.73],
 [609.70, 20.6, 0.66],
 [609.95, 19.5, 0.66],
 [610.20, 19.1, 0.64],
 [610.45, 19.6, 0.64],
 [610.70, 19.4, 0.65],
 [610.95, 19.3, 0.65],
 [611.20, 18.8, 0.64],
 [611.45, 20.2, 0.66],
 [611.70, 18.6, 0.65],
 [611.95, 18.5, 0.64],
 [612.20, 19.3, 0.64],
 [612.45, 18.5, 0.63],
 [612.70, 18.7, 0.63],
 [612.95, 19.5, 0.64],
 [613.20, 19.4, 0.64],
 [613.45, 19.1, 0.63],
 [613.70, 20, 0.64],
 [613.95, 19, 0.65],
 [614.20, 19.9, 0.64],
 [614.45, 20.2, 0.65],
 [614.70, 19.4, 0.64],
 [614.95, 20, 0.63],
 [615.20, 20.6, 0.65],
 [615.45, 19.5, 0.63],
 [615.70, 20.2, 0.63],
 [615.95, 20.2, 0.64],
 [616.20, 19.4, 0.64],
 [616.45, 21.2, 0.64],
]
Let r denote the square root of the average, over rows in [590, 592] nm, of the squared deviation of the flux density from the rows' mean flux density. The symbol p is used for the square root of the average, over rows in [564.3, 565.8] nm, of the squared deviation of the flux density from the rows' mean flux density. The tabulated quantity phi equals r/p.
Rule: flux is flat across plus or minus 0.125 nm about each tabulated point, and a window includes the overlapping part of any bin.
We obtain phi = 0.6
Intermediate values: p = 0.96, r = 0.56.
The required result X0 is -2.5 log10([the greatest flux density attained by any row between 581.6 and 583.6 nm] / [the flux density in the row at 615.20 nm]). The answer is -0.08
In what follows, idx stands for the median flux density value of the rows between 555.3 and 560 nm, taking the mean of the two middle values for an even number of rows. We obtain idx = 16.7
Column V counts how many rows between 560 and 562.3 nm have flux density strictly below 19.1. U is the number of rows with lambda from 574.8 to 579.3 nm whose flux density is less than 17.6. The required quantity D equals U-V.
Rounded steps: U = 0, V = 9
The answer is -9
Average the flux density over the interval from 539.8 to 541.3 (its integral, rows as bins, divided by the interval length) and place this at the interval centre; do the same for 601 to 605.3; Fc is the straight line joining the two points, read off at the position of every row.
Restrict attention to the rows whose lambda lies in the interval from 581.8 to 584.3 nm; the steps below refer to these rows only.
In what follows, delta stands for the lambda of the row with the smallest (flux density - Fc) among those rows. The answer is 583.20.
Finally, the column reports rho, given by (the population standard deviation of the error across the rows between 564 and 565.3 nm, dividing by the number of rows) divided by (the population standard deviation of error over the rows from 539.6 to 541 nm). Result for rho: 0.5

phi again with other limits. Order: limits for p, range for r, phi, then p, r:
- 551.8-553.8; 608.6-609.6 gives 0.7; 0.77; 0.55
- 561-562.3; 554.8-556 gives 1.3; 0.65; 0.86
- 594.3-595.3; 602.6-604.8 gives 2.5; 0.30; 0.72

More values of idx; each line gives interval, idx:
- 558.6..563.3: 15.7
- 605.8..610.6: 19.5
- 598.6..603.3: 19.4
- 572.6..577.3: 19.4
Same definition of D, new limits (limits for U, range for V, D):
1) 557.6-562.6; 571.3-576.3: 11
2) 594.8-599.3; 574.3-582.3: -10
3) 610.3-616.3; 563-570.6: -27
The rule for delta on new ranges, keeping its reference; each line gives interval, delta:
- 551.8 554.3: 553.45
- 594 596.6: 595.45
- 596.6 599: 596.95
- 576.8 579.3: 577.20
